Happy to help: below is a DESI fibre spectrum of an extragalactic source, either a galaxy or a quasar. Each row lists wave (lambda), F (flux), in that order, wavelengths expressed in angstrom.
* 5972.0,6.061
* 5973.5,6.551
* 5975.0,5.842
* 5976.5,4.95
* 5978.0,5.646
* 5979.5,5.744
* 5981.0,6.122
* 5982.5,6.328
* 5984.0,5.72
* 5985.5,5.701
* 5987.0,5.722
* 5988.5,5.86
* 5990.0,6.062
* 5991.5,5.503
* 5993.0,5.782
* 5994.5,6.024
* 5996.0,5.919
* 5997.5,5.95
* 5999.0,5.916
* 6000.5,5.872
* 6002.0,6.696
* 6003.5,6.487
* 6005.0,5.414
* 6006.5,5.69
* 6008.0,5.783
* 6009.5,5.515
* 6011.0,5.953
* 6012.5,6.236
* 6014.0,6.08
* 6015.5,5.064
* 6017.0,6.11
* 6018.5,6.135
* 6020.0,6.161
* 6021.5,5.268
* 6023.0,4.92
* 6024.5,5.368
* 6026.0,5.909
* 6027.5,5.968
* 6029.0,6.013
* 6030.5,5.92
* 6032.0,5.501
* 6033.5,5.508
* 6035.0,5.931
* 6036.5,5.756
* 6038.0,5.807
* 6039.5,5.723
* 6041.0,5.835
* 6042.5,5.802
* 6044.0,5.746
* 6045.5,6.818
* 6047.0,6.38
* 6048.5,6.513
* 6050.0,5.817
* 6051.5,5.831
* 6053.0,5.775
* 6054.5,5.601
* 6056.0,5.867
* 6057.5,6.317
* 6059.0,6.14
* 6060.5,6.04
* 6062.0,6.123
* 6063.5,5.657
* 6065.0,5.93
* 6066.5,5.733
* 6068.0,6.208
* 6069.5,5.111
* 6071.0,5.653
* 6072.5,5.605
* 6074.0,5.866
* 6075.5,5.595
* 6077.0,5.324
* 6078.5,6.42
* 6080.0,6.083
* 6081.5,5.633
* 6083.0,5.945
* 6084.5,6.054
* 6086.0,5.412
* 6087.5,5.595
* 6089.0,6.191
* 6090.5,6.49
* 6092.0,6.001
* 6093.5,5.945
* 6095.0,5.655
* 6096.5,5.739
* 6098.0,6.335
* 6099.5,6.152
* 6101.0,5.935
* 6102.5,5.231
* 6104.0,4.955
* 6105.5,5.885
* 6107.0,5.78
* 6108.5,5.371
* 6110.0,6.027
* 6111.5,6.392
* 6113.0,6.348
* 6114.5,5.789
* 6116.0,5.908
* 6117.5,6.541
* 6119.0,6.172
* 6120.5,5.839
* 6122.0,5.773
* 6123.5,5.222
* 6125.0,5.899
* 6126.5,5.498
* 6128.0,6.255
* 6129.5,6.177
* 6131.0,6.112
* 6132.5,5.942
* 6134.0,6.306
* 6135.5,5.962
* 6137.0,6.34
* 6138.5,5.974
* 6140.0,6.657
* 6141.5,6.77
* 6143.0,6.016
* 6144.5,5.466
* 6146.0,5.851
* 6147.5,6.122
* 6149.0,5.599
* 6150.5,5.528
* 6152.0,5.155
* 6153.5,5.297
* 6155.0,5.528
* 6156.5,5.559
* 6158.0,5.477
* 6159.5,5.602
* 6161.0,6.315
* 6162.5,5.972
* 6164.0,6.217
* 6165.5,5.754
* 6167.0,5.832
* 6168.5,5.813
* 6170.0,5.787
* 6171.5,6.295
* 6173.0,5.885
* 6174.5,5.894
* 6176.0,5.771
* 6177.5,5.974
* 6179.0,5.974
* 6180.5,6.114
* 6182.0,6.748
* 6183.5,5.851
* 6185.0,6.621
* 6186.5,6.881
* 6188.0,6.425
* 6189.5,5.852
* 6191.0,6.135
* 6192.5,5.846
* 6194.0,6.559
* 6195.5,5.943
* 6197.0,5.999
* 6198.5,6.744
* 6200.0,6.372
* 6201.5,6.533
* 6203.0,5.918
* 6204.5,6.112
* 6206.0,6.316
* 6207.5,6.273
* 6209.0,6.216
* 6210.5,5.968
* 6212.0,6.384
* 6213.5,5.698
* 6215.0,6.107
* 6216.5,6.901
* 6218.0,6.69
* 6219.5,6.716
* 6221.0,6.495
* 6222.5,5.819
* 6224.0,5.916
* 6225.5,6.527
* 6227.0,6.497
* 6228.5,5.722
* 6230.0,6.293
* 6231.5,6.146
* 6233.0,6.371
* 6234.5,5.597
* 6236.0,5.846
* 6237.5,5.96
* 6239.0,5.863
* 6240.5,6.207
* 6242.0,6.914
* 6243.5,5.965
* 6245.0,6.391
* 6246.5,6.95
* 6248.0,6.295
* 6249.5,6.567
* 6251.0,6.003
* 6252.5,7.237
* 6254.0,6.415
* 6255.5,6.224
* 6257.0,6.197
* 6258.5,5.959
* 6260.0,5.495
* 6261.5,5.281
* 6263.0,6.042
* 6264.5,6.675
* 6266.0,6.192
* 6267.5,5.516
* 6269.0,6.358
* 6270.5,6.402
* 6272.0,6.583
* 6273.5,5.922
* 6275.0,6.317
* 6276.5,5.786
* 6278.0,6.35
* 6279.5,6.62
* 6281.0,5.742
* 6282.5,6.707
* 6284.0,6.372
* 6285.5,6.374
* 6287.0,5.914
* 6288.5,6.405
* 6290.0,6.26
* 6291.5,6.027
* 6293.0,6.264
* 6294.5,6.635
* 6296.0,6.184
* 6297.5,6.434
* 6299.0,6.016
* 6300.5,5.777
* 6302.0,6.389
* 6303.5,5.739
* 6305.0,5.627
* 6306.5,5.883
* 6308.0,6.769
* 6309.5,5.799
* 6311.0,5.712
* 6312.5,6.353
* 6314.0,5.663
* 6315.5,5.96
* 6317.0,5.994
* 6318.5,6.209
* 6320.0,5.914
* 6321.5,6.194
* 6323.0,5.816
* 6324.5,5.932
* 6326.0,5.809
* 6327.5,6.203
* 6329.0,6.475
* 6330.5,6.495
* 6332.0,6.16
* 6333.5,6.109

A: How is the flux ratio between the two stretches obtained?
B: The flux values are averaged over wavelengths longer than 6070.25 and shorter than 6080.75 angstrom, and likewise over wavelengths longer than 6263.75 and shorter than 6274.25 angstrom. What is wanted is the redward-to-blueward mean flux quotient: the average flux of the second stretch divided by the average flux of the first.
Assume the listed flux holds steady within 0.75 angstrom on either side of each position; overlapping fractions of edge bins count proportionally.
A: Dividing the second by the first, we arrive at 1.08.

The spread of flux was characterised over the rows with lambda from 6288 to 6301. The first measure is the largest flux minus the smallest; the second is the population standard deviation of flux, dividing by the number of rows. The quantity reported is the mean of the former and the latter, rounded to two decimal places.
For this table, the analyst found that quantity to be 0.55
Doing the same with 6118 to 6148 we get 0.96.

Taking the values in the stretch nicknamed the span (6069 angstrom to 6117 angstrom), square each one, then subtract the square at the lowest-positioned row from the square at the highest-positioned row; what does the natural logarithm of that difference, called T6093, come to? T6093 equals 2.2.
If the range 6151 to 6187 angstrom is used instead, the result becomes 3.0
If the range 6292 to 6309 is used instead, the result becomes 1.9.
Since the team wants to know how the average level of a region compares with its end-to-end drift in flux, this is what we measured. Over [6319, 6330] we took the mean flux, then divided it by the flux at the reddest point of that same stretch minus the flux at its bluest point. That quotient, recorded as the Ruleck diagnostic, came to 11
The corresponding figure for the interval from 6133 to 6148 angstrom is -33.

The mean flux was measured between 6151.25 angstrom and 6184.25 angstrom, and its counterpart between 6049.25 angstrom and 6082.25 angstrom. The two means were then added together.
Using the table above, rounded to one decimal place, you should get 11.7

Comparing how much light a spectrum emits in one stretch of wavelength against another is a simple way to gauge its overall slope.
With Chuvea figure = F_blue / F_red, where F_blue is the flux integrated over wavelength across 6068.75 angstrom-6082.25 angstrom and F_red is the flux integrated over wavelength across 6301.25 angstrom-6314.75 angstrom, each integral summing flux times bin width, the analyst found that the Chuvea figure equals 0.95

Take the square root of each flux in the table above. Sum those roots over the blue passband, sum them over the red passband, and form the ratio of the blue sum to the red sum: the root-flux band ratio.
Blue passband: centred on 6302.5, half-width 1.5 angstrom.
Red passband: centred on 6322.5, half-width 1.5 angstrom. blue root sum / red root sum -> 1.00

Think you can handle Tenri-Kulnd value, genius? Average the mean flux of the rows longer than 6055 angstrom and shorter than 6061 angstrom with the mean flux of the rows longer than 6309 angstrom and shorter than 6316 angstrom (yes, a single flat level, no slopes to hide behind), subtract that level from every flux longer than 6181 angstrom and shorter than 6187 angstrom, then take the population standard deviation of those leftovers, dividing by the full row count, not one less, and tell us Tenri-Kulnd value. 0.40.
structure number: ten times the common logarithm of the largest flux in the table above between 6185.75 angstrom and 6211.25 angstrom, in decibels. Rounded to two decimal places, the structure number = 8.38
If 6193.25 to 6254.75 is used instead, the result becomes 8.60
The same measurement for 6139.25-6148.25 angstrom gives 8.31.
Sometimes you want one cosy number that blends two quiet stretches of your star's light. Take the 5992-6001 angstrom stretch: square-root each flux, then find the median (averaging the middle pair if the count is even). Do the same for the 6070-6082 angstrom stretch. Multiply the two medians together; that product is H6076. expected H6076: 5.78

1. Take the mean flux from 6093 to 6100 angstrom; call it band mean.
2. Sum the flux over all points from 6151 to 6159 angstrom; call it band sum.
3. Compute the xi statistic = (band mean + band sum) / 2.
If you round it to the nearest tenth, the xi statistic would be 16.5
